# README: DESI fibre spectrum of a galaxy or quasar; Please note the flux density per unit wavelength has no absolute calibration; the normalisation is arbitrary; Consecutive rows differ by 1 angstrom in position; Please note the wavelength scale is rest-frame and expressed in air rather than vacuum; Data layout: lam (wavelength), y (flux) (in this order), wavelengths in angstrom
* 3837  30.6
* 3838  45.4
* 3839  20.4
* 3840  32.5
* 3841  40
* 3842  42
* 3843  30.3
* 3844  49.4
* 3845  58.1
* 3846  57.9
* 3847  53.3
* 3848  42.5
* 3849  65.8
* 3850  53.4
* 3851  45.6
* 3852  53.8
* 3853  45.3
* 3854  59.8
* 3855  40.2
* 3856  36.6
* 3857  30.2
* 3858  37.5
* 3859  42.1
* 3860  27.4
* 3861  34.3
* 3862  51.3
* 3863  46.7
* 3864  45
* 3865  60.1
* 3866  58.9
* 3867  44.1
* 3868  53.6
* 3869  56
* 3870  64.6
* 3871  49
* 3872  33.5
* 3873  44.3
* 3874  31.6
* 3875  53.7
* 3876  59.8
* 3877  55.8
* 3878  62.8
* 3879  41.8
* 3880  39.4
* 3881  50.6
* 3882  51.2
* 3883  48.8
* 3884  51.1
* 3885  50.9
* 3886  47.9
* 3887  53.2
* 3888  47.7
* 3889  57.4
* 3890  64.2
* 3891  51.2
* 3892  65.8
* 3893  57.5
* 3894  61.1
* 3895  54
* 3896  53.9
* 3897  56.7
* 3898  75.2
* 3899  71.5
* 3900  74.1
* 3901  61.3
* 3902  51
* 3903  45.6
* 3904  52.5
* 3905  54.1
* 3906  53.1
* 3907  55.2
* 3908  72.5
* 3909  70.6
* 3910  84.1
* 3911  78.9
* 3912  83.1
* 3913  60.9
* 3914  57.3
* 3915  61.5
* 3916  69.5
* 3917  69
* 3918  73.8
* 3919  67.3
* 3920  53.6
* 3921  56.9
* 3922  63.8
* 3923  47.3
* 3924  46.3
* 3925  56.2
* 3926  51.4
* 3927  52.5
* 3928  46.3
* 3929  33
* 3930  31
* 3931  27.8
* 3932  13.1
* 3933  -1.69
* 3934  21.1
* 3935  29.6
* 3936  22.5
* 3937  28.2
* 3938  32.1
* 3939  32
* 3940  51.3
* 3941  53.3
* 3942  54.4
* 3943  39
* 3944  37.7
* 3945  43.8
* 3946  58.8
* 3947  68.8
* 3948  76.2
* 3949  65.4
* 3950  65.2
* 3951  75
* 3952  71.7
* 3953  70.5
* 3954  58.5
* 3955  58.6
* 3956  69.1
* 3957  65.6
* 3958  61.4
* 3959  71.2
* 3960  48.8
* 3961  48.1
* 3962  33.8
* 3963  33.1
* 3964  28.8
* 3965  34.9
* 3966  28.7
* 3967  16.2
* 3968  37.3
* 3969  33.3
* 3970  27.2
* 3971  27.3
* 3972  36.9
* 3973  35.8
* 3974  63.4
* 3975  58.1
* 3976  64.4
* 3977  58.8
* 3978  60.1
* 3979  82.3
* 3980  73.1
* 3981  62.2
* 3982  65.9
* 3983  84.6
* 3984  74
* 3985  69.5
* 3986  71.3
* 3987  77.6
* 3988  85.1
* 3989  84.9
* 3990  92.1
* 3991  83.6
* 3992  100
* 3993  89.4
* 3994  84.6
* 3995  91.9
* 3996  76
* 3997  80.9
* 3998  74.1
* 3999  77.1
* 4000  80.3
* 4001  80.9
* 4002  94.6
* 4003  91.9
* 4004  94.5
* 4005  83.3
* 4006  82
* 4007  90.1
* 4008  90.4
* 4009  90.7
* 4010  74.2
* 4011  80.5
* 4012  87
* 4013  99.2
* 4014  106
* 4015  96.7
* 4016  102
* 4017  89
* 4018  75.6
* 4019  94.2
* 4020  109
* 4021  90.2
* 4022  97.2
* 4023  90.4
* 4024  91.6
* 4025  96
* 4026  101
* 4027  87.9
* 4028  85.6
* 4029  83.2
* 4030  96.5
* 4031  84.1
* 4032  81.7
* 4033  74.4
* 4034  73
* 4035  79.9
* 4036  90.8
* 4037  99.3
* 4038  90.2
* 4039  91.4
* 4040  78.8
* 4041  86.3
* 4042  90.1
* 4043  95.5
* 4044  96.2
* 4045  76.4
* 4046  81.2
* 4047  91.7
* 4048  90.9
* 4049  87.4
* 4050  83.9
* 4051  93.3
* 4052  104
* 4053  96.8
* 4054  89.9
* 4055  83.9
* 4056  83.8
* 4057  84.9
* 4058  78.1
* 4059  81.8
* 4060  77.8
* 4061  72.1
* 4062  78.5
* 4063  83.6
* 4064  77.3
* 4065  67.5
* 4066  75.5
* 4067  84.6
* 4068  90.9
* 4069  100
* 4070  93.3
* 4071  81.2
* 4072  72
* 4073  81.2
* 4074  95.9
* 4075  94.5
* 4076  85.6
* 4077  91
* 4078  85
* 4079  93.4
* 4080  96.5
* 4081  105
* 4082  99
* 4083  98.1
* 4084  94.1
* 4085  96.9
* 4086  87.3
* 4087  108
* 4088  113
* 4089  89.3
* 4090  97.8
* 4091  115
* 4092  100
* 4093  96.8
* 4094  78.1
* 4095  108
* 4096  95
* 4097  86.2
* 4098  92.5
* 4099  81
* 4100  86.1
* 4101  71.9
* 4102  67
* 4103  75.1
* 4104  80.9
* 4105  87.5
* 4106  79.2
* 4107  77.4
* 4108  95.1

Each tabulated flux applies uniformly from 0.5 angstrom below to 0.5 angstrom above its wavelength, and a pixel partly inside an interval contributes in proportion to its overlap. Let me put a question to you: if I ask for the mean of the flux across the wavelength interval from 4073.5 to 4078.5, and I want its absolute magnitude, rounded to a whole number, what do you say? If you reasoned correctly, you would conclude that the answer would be 90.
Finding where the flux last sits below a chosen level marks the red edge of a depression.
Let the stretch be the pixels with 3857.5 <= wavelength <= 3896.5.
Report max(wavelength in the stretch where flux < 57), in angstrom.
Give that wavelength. 3896 angstrom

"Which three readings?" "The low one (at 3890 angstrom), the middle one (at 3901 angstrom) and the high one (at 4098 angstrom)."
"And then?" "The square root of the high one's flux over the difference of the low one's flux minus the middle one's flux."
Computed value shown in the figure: 5.6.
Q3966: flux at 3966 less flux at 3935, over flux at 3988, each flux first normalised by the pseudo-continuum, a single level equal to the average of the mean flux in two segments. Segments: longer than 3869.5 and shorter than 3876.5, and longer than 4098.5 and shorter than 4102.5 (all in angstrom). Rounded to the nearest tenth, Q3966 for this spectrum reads 0.0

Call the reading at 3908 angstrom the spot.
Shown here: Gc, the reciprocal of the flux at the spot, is 0.0138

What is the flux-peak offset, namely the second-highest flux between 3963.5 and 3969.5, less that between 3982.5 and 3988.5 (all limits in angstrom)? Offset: -50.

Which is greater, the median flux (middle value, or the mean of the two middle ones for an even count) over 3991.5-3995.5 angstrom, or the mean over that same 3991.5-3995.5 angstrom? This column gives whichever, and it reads 91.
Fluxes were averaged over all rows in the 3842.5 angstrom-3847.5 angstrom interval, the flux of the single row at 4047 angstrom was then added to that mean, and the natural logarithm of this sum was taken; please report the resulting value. 4.95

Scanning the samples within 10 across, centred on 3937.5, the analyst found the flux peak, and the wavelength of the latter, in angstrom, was 3942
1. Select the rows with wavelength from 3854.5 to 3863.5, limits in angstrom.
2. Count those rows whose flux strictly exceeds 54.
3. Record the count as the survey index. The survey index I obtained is 0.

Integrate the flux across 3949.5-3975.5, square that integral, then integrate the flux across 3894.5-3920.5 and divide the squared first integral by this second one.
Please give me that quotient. 954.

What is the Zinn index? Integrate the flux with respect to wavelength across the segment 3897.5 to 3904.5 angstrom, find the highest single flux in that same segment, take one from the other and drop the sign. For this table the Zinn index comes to 356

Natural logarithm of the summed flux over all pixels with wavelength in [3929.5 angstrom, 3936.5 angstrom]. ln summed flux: 4.97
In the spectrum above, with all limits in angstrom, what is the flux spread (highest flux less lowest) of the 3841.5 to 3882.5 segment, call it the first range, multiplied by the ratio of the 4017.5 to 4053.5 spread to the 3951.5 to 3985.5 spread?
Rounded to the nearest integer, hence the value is 20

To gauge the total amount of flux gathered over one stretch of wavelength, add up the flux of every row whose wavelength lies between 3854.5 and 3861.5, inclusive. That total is 248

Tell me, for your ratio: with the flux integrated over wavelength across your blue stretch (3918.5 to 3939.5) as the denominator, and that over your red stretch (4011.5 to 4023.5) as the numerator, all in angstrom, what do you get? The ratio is 1.4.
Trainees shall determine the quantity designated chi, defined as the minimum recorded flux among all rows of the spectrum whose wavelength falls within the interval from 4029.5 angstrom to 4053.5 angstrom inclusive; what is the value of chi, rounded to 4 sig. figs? 73.00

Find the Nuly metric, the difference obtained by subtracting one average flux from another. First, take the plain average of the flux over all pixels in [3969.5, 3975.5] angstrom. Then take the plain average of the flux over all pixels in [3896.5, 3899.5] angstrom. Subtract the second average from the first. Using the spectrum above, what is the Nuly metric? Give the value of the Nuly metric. -26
